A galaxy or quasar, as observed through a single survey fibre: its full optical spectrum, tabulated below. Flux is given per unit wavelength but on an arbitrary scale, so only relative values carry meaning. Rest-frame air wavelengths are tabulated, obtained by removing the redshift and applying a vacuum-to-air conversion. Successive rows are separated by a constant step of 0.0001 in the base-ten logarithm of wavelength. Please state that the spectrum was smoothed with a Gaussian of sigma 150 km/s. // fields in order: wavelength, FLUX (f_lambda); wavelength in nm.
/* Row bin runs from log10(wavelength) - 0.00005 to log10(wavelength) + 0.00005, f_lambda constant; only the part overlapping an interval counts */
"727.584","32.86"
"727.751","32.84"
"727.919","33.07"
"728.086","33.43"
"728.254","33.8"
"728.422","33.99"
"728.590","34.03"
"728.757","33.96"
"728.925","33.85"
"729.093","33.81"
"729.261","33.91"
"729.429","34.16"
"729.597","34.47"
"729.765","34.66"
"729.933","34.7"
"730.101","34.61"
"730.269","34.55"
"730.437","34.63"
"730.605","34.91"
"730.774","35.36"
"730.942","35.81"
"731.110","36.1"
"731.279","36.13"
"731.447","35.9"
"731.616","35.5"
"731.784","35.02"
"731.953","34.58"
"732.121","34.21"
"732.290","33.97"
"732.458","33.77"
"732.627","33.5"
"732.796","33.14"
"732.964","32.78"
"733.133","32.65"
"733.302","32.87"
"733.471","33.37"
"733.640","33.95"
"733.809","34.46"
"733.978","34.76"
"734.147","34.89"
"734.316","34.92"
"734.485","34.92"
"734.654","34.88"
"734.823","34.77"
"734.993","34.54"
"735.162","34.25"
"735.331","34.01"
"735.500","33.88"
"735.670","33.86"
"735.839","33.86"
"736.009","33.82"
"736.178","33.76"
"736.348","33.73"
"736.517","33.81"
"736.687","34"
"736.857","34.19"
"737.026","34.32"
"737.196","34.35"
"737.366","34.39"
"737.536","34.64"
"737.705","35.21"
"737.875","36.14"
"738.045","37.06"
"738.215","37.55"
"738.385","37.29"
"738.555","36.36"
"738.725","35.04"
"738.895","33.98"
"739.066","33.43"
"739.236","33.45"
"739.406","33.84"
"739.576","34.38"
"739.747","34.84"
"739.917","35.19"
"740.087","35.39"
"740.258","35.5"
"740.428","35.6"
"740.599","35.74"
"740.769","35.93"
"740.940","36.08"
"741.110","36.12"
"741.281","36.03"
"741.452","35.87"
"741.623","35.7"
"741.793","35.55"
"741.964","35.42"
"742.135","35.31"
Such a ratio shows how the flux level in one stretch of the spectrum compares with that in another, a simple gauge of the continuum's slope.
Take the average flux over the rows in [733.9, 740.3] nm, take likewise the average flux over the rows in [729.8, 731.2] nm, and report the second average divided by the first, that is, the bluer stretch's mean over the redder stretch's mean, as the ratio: 1.01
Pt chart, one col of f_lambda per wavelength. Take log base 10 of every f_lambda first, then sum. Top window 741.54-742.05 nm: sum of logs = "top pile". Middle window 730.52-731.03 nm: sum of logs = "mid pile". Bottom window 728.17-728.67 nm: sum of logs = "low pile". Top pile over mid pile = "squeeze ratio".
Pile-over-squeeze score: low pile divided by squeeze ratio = 4.585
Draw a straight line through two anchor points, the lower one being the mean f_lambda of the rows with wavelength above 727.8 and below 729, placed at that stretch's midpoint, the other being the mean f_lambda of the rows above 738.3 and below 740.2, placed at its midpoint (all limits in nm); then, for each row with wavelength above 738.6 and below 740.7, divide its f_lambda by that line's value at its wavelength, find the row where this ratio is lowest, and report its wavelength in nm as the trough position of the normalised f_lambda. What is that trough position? 739.066 nm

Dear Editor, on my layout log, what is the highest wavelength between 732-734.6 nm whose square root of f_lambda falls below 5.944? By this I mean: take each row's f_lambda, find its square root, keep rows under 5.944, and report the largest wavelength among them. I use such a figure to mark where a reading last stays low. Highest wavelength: 734.485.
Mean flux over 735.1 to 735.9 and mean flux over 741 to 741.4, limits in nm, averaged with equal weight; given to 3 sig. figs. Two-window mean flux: 35.0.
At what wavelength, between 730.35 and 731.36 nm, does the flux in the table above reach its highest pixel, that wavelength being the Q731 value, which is 731.279 nm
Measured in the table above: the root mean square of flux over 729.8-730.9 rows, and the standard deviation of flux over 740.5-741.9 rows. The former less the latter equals 34.6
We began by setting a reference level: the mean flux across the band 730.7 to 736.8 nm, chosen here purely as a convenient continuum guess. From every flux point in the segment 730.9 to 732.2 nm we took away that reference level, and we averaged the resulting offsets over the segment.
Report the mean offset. 1.08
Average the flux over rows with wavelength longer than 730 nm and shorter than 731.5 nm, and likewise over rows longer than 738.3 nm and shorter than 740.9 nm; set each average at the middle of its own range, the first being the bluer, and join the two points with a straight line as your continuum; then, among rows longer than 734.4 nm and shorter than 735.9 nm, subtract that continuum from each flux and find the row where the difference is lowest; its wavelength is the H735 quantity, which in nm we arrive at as 735.670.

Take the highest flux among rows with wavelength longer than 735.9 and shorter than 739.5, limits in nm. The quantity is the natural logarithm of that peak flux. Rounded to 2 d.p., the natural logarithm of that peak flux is 3.63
